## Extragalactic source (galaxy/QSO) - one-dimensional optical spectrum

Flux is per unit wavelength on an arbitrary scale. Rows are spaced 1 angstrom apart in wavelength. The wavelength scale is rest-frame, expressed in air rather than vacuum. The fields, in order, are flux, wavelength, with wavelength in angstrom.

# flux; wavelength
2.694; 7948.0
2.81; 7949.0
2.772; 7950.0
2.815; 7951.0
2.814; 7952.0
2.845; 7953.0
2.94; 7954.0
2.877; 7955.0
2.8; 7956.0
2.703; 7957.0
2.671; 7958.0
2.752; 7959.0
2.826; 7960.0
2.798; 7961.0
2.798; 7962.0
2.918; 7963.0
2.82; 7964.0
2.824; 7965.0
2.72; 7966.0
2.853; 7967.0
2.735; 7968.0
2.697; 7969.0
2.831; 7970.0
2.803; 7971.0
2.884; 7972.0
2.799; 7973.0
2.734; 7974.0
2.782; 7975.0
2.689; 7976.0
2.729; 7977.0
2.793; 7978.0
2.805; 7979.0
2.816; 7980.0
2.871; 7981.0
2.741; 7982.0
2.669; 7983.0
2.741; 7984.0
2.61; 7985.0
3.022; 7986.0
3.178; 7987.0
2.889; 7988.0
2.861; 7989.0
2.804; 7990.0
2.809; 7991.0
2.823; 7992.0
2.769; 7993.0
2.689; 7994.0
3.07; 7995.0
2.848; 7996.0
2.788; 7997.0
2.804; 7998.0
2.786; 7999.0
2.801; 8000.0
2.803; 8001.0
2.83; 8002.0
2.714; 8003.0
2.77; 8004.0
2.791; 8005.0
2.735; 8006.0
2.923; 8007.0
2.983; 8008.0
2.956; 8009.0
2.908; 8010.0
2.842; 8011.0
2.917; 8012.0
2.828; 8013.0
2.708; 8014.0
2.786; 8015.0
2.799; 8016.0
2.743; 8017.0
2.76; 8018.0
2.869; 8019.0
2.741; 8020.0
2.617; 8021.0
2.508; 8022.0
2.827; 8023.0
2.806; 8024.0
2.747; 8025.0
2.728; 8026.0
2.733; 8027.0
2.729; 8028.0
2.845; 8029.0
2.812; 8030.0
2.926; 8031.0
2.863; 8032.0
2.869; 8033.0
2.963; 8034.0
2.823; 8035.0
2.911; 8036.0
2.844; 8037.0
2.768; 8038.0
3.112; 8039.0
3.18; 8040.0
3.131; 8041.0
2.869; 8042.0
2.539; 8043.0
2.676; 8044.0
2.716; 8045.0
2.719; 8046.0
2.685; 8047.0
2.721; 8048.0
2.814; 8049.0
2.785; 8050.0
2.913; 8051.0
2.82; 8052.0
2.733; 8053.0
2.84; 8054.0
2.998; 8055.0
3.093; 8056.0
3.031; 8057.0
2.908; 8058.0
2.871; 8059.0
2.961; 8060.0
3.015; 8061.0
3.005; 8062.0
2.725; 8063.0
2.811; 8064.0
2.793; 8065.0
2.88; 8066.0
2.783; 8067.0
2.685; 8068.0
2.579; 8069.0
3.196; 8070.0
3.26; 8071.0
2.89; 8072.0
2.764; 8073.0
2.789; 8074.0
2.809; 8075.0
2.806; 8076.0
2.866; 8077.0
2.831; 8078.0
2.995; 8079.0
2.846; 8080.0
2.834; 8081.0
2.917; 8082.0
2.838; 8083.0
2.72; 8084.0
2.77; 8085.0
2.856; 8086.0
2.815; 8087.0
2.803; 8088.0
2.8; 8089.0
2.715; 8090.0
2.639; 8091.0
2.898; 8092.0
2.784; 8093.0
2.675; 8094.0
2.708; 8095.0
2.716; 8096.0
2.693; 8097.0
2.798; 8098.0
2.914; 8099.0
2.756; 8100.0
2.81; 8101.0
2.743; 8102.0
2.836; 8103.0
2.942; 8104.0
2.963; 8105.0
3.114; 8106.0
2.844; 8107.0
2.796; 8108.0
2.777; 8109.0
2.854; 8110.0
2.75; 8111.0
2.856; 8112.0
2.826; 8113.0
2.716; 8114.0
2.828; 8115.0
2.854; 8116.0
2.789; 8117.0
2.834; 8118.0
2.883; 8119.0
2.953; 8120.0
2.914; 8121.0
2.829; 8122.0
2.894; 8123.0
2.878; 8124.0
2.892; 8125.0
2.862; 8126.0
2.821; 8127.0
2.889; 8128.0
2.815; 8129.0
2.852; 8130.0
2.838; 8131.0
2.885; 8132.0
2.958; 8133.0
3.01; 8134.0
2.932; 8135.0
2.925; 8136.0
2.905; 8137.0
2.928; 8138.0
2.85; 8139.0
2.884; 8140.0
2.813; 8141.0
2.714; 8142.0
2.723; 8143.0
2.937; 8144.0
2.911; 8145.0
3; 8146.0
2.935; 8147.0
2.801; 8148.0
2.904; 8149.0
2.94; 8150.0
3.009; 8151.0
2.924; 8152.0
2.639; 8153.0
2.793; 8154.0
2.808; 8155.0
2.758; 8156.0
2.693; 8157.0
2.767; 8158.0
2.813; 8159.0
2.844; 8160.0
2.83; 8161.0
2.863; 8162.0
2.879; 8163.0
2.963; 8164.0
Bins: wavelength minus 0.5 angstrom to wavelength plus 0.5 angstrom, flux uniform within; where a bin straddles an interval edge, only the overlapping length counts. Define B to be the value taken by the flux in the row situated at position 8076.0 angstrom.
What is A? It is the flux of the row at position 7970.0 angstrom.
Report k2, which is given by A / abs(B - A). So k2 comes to 113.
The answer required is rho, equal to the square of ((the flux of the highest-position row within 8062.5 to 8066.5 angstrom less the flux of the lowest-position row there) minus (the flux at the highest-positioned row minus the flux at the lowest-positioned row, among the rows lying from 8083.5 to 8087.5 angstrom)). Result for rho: 0.00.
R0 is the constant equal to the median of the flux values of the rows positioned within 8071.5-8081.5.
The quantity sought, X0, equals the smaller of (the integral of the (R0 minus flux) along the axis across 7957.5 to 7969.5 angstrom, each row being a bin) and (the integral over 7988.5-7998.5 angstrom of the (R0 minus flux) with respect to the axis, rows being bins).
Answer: 0.1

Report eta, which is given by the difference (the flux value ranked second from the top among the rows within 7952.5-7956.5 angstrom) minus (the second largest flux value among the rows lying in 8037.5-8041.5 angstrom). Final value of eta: -0.25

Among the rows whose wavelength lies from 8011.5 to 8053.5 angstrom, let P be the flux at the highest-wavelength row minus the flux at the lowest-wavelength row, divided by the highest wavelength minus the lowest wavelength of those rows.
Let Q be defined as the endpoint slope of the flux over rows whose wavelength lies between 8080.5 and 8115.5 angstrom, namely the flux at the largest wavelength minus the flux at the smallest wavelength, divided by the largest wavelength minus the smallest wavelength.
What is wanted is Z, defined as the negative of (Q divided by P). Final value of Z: 0.0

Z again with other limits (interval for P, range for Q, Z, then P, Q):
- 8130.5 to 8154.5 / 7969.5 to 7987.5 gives 10.4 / 0.00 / 0.020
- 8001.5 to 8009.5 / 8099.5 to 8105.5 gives -2.3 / 0.02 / 0.041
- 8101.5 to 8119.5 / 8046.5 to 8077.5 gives -0.7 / 0.01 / 0.006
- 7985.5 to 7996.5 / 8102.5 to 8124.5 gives 0.1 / -0.02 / 0.002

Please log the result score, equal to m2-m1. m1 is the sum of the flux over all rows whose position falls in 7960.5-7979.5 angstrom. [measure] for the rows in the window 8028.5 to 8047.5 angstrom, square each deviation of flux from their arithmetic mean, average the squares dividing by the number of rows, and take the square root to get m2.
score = -52.9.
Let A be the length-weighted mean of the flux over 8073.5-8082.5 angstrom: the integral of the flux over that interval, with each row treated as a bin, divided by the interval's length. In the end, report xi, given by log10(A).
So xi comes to 0.456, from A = 2.85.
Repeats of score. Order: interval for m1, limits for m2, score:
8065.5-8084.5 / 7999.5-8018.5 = -54.2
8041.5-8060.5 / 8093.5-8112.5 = -53.6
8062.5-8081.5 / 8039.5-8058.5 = -54.0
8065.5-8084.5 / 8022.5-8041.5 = -54.2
